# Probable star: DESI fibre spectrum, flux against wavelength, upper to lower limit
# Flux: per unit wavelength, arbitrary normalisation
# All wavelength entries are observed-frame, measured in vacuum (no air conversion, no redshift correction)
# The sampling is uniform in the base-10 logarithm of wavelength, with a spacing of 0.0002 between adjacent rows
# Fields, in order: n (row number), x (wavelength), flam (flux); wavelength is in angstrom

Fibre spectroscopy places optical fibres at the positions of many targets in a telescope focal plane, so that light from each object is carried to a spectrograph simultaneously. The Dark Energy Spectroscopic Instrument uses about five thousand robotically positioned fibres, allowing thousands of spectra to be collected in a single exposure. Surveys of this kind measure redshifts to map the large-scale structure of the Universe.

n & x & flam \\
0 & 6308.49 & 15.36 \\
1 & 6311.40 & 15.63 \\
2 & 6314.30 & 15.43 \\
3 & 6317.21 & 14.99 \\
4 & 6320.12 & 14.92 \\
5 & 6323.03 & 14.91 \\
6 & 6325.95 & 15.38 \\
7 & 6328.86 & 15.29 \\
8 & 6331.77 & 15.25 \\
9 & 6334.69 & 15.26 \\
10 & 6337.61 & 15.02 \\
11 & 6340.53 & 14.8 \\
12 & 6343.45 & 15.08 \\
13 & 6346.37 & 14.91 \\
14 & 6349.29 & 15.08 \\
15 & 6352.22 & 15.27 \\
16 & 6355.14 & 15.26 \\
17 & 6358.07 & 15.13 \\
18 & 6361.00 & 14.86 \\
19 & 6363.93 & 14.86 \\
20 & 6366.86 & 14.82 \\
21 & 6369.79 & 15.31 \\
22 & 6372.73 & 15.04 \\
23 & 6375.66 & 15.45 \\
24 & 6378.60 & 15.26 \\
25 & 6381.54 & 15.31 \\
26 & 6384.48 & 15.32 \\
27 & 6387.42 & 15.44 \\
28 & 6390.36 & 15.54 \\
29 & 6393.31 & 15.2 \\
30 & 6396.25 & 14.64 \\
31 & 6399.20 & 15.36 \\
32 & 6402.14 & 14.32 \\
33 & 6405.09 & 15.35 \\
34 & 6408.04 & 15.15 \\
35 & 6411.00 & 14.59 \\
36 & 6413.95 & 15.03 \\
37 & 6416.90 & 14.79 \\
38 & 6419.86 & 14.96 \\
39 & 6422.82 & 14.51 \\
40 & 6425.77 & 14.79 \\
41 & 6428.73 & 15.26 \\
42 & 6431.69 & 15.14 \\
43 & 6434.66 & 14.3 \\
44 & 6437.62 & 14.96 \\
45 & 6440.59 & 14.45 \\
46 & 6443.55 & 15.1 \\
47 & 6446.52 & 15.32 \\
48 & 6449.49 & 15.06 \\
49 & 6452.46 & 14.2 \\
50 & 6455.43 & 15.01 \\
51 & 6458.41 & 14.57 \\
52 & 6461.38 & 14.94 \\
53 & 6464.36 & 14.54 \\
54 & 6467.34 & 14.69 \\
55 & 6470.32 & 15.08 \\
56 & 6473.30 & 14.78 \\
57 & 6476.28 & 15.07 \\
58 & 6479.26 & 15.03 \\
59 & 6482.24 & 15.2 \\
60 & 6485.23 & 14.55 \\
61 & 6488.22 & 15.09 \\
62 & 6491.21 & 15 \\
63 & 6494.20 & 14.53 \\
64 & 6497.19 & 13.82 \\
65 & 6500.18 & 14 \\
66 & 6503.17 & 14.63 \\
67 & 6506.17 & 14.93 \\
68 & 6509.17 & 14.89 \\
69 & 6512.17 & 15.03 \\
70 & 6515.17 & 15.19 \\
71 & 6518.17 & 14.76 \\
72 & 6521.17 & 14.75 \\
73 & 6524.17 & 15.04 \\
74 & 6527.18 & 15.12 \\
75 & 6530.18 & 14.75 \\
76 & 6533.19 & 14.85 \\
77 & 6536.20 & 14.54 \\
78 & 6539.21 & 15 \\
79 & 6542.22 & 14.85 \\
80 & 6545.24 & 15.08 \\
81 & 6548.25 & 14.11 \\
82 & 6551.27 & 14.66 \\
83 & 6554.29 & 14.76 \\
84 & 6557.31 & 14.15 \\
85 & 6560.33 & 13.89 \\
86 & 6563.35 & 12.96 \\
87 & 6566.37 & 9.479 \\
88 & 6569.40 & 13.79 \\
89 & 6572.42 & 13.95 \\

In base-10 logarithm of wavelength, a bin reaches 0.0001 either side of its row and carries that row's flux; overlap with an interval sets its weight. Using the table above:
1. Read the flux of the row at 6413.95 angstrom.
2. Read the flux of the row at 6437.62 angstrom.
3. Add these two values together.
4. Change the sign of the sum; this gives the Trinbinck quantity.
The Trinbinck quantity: -30.0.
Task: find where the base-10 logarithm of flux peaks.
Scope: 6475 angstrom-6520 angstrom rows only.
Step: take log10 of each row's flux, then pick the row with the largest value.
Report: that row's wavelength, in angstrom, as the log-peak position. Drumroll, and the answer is 6482.24 angstrom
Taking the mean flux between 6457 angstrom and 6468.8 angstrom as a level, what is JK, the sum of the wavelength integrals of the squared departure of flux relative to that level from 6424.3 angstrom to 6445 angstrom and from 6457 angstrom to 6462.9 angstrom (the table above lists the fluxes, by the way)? 3.2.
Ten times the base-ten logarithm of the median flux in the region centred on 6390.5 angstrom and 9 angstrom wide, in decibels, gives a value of 11.89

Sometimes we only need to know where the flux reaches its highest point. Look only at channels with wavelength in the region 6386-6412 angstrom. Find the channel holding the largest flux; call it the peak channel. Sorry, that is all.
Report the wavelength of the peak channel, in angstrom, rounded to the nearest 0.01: 6390.36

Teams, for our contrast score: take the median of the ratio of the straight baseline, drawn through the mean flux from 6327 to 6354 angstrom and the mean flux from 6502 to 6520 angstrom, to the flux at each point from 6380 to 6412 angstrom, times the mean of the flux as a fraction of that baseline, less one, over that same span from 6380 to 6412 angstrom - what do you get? 0.0046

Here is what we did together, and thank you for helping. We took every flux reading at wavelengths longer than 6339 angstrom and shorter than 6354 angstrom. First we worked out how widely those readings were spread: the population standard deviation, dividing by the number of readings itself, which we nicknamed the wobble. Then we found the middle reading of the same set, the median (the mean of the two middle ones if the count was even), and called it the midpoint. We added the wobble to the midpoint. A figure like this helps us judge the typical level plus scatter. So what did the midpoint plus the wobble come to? 15.2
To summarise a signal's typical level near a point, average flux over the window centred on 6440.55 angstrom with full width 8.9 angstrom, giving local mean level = 14.8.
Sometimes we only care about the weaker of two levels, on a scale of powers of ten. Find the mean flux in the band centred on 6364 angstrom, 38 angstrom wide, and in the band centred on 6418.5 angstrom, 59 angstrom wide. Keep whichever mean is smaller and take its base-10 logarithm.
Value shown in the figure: 1.17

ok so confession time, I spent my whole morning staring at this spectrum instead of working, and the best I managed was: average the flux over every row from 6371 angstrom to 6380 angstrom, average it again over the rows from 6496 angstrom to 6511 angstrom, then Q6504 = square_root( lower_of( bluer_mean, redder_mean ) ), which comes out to 3.80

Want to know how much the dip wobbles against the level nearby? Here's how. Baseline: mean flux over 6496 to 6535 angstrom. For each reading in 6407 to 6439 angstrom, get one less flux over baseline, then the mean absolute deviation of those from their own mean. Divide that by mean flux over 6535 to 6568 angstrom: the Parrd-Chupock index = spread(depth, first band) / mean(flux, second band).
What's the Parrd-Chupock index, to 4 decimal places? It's 0.0012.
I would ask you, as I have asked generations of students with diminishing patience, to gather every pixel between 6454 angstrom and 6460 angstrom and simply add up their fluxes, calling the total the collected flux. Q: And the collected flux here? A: 29.6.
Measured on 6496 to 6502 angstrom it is 27.8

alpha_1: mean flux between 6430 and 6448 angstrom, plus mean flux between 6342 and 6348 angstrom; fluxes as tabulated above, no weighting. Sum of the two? 29.9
